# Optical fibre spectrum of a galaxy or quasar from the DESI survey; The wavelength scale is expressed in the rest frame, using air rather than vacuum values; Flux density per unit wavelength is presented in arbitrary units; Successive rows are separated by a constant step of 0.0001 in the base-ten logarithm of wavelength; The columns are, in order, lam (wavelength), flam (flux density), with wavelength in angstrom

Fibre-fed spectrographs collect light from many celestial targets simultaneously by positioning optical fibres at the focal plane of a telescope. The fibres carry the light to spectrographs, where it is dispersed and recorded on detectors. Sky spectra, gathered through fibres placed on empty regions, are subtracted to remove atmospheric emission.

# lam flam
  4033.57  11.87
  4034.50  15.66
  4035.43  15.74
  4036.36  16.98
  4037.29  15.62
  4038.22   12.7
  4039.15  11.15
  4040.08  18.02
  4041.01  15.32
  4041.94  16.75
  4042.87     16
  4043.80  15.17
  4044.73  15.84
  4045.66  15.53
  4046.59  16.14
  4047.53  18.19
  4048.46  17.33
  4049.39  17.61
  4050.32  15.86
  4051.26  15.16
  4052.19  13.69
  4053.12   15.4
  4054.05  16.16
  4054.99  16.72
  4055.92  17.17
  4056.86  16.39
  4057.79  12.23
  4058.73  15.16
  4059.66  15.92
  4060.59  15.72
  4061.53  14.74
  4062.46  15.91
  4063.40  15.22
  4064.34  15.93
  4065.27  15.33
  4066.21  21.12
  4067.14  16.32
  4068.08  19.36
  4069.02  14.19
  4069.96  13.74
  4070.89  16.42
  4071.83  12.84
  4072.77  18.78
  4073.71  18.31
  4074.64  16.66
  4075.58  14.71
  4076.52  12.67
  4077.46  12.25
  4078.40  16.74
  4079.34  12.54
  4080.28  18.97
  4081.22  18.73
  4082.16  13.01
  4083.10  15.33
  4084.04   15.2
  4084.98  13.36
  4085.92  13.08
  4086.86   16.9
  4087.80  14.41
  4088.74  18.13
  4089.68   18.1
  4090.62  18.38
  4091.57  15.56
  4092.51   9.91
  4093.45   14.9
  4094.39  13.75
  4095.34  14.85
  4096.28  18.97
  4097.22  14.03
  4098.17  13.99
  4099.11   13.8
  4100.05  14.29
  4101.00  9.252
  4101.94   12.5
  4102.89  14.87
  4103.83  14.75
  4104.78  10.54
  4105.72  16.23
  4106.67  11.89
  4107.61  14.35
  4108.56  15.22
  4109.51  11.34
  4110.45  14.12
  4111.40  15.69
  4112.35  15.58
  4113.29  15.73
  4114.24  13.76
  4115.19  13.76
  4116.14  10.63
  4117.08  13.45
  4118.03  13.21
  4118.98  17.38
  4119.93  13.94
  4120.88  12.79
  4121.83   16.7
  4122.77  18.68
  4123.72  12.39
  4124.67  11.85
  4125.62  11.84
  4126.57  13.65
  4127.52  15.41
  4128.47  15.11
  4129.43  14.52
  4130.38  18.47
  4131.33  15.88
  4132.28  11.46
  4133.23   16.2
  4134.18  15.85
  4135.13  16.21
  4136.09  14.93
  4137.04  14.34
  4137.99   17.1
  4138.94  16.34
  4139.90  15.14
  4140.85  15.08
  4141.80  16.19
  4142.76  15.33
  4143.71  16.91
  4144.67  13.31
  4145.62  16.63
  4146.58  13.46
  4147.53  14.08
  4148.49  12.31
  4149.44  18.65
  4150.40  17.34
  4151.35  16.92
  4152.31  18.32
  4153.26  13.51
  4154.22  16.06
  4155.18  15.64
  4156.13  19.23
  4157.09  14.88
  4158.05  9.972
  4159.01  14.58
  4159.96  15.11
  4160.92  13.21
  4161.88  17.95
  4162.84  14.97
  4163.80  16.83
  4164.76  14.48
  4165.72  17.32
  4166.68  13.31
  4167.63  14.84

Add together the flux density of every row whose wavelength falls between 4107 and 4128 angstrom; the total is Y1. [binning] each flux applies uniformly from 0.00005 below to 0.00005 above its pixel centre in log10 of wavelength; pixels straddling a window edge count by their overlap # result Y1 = 311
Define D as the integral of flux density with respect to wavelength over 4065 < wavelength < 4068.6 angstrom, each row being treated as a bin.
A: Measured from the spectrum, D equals 65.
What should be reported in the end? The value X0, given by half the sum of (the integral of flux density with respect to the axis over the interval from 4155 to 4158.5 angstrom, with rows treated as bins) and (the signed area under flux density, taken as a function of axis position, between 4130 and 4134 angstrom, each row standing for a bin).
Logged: 57.1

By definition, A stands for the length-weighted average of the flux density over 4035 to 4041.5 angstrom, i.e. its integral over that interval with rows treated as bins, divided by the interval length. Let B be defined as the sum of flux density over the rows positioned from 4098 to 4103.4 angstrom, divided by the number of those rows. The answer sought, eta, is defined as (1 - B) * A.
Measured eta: -183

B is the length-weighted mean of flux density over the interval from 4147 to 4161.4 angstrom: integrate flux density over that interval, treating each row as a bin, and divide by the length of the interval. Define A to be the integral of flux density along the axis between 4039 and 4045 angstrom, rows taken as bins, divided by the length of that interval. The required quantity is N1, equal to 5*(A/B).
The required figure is 5.1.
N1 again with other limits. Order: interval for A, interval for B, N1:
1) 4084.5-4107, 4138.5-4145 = 4.7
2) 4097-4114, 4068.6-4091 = 4.4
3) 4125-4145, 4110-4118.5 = 5.4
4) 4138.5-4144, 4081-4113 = 5.4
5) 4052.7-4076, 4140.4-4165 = 5.2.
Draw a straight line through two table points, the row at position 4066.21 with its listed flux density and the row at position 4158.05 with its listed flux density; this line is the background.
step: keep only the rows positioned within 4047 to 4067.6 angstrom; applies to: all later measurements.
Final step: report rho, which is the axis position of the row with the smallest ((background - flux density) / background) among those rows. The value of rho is 4066.21 angstrom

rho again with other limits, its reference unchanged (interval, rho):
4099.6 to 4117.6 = 4113.29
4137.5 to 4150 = 4149.44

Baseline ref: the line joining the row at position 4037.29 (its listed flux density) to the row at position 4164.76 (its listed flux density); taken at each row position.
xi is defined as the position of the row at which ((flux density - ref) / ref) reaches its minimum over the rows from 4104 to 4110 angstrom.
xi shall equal 4104.78 angstrom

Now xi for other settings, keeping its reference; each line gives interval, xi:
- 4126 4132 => 4126.57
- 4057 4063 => 4057.79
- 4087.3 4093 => 4092.51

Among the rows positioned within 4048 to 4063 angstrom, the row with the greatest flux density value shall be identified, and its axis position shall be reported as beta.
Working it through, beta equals 4049.39 angstrom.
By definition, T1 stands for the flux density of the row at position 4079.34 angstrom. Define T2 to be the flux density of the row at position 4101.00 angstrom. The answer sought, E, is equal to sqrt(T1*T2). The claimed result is 10.8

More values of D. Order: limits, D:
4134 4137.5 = 53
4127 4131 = 63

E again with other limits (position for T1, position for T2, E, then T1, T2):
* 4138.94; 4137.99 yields 16.7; 16.34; 17.1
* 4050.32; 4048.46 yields 16.6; 15.86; 17.33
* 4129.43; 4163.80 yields 15.6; 14.52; 16.83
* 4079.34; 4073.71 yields 15.2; 12.54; 18.31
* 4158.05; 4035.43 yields 12.5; 9.972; 15.74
